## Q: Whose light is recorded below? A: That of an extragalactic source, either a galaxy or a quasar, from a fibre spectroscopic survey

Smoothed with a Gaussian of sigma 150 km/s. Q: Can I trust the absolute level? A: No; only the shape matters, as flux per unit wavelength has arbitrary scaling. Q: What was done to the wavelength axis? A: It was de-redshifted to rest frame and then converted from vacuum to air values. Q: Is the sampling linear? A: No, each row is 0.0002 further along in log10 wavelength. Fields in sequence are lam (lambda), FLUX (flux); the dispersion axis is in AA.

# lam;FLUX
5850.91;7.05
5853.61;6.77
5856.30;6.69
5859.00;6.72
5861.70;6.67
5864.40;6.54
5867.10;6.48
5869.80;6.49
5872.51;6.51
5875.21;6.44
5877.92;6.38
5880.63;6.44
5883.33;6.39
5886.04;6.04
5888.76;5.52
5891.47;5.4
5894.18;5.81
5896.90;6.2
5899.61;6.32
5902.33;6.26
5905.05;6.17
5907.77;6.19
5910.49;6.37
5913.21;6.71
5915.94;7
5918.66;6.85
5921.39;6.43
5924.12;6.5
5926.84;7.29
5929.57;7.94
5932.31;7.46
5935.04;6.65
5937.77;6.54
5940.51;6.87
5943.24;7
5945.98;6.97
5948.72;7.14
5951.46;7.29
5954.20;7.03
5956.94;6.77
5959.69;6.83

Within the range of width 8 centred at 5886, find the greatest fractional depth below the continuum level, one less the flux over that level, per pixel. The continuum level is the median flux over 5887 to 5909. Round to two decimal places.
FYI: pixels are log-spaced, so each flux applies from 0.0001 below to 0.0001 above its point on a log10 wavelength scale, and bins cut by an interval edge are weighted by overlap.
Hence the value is 0.11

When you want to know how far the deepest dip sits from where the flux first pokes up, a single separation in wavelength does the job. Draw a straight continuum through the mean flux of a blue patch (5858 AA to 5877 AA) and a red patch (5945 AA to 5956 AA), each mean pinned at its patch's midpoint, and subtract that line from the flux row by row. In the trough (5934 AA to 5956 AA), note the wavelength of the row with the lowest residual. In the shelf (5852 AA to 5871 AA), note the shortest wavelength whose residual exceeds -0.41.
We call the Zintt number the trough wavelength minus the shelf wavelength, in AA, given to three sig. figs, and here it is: 84.2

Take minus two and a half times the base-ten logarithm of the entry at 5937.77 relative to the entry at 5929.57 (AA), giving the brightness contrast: 0.21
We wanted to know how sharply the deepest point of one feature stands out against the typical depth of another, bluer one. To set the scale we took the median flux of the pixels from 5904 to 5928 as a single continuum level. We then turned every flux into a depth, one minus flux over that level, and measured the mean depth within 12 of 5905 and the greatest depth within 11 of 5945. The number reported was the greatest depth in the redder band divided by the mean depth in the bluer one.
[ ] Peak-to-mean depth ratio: 0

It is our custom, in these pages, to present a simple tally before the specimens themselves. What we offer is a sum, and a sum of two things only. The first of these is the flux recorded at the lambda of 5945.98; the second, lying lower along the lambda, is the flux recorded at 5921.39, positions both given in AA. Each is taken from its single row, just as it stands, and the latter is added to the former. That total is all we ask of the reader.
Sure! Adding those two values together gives 13.4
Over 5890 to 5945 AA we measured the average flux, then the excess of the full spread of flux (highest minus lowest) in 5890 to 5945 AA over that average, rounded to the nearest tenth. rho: -4.1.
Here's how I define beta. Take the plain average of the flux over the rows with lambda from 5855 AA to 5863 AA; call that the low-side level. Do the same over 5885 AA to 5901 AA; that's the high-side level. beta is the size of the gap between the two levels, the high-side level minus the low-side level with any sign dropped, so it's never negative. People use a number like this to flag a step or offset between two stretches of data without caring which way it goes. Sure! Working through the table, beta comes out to 0.81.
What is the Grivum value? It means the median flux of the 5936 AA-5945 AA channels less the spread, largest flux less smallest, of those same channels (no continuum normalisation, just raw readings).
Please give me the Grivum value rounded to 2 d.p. 6.41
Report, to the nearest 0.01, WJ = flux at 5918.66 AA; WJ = 6.85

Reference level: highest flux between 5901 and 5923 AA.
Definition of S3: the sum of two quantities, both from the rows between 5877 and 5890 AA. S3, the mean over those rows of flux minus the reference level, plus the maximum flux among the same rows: 5.6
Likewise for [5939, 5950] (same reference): 7.1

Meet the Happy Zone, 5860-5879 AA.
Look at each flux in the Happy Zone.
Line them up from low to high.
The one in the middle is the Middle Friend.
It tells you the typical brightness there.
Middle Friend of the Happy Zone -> 6.49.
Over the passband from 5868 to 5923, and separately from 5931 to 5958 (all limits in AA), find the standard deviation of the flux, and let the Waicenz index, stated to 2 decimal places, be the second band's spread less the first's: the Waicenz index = -0.11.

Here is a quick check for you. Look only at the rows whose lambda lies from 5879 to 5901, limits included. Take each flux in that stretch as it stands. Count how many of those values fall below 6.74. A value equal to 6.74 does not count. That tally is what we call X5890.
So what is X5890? 8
